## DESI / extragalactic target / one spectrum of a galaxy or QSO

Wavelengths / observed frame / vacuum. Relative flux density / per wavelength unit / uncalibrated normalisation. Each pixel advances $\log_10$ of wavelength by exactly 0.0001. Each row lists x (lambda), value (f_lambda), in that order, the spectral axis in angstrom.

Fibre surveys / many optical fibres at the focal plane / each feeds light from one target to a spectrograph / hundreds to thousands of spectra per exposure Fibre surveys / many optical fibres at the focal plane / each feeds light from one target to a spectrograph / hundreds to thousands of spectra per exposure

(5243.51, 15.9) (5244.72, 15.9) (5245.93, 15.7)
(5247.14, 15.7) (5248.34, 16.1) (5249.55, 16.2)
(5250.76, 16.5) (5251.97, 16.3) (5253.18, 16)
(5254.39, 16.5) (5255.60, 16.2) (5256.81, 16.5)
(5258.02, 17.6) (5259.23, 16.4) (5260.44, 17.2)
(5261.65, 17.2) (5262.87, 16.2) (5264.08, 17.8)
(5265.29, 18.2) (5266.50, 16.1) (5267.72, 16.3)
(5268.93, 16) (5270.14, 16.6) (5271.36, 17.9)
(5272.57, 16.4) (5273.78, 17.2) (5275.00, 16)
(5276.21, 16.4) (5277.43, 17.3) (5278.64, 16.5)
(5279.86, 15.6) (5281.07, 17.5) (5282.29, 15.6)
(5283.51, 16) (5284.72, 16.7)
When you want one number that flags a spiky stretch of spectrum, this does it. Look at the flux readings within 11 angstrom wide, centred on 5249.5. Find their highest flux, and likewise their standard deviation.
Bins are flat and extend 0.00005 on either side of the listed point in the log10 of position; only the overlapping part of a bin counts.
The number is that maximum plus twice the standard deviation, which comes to 17.1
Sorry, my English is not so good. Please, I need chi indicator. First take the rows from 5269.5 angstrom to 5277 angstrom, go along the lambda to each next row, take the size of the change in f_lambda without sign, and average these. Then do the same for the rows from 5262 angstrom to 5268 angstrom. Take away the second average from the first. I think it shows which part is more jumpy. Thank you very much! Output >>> 0.0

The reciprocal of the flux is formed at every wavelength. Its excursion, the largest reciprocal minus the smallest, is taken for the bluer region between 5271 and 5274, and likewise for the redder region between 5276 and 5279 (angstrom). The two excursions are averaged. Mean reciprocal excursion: 0.0041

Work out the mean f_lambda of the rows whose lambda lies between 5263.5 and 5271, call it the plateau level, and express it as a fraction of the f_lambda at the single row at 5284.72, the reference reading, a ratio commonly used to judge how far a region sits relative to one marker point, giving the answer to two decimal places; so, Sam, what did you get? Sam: 1.01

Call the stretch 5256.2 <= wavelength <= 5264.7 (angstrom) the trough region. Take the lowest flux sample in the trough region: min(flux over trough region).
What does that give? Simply 16.2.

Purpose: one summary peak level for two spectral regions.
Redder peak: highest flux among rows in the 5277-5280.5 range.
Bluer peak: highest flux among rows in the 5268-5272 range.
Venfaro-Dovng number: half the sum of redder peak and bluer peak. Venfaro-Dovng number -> 17.6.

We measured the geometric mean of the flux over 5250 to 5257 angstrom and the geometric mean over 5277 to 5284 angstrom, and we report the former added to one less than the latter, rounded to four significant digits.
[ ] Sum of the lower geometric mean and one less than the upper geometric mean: 31.73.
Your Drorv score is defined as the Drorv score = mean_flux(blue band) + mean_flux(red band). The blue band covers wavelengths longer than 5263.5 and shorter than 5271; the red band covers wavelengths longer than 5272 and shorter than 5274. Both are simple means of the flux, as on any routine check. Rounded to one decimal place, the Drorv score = 33.6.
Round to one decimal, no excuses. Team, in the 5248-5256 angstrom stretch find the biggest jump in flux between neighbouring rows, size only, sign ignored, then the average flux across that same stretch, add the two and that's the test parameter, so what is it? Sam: 16.8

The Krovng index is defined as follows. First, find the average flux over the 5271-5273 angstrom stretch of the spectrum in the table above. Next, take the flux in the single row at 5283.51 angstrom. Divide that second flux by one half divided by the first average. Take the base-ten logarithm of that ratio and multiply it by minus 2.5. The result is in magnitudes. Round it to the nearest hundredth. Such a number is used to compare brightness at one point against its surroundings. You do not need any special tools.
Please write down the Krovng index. -6.85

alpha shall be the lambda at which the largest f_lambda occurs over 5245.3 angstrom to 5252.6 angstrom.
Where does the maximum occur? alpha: 5250.76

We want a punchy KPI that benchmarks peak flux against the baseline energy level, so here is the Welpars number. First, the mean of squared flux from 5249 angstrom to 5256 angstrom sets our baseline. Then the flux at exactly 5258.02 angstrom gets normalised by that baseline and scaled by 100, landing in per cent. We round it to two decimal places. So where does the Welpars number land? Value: 6.64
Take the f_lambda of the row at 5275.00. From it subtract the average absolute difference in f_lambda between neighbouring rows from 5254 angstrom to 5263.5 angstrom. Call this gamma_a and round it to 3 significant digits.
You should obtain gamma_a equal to 15.3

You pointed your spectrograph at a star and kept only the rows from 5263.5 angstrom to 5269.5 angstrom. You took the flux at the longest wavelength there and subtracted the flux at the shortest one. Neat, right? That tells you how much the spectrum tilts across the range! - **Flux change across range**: -1.8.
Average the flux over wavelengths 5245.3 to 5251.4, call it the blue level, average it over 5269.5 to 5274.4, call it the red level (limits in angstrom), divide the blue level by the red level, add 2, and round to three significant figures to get 2.94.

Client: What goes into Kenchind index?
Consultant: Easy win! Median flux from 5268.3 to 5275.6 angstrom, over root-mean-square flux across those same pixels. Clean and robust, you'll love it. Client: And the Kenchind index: 0.99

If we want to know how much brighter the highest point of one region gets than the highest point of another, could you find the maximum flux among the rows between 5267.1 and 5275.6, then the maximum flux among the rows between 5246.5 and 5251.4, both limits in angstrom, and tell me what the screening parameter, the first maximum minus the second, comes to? 1.4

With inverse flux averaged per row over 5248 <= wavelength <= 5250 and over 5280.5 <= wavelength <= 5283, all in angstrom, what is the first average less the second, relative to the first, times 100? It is 2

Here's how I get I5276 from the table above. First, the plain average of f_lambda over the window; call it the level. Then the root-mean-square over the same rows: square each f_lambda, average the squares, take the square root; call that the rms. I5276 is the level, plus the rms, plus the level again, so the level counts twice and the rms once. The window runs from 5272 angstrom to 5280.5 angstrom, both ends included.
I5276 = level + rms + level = 49.5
